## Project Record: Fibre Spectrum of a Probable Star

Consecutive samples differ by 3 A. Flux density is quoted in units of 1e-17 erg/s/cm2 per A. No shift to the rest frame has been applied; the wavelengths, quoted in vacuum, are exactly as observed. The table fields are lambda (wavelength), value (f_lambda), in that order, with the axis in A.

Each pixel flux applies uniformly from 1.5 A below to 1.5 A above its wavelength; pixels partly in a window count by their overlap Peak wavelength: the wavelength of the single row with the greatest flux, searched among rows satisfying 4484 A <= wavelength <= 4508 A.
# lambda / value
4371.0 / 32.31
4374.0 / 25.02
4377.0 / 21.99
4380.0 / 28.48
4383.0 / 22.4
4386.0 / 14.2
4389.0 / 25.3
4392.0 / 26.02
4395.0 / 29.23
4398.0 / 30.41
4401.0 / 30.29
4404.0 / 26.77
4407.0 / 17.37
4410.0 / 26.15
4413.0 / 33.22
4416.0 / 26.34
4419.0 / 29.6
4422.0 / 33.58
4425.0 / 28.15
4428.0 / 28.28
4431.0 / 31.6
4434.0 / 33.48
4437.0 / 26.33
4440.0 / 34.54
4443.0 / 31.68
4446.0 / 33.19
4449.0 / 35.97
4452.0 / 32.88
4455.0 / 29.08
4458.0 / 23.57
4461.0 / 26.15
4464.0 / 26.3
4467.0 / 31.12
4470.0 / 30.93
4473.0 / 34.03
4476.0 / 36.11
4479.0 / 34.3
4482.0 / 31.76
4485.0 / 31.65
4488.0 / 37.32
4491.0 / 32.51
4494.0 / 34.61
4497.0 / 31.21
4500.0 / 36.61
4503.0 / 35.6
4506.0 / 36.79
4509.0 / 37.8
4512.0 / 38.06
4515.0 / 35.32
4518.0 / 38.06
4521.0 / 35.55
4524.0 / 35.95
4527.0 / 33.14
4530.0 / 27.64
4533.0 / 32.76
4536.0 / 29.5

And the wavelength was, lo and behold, 4488.0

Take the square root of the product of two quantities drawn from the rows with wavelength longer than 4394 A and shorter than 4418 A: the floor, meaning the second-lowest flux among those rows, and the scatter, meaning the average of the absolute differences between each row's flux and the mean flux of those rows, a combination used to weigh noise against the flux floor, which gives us 9.3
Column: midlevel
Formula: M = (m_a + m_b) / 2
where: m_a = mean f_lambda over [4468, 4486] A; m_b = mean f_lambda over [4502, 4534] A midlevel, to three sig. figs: 34.1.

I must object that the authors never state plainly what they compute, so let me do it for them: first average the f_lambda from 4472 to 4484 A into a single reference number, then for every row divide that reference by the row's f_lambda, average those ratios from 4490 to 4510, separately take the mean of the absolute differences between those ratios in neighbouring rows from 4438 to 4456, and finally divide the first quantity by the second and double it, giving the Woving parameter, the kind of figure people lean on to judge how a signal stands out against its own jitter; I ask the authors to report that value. 22.1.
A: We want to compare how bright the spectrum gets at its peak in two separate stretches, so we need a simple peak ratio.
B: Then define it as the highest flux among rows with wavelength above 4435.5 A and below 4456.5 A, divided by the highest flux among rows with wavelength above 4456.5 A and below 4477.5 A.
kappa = 1.00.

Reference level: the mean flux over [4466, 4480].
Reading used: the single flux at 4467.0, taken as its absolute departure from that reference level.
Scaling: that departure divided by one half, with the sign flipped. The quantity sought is -4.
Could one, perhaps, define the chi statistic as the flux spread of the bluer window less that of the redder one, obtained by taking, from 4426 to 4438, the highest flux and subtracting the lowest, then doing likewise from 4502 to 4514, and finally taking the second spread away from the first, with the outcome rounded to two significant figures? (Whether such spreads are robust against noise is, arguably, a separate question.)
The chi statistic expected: 4.7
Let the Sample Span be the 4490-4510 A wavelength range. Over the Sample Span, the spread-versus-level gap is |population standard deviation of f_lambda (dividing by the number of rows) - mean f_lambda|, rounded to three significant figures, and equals 32.8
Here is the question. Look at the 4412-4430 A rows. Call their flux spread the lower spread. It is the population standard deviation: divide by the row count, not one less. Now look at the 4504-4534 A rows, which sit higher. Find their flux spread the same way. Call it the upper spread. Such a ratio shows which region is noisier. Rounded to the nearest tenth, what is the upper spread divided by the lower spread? 1.1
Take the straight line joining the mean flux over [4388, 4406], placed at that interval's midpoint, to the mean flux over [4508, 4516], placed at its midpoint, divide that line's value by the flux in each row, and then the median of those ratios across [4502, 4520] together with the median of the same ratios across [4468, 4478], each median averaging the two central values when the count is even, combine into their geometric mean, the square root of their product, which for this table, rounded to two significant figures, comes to 0.99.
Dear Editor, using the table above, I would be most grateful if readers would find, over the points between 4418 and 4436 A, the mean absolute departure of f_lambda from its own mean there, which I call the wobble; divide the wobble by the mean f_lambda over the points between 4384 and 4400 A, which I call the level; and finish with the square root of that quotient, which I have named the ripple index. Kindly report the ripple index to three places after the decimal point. 0.290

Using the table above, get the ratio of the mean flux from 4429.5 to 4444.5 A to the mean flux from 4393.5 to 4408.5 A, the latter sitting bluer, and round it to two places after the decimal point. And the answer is 1.18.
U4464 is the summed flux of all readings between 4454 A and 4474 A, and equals 201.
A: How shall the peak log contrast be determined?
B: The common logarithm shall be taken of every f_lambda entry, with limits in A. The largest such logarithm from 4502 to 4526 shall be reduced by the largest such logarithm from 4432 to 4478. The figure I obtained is 0.023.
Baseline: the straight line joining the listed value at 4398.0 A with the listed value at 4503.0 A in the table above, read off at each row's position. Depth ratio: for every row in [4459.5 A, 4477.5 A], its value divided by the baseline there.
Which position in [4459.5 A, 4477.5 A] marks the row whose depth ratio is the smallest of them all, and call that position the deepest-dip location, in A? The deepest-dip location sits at 4461.0 A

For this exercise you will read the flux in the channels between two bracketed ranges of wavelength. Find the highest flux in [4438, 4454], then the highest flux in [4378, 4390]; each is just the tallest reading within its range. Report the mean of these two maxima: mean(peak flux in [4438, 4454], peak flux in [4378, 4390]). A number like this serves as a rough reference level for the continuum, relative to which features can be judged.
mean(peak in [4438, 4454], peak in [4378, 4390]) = 32.2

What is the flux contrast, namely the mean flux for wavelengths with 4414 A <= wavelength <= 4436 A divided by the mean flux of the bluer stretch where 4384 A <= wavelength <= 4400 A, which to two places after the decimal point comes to 1.20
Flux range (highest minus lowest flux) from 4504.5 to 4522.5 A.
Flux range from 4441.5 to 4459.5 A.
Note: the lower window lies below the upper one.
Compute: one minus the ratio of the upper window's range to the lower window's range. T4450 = 0.78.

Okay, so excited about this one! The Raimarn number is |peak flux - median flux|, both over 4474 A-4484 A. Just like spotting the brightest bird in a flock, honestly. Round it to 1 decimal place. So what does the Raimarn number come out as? 1.8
